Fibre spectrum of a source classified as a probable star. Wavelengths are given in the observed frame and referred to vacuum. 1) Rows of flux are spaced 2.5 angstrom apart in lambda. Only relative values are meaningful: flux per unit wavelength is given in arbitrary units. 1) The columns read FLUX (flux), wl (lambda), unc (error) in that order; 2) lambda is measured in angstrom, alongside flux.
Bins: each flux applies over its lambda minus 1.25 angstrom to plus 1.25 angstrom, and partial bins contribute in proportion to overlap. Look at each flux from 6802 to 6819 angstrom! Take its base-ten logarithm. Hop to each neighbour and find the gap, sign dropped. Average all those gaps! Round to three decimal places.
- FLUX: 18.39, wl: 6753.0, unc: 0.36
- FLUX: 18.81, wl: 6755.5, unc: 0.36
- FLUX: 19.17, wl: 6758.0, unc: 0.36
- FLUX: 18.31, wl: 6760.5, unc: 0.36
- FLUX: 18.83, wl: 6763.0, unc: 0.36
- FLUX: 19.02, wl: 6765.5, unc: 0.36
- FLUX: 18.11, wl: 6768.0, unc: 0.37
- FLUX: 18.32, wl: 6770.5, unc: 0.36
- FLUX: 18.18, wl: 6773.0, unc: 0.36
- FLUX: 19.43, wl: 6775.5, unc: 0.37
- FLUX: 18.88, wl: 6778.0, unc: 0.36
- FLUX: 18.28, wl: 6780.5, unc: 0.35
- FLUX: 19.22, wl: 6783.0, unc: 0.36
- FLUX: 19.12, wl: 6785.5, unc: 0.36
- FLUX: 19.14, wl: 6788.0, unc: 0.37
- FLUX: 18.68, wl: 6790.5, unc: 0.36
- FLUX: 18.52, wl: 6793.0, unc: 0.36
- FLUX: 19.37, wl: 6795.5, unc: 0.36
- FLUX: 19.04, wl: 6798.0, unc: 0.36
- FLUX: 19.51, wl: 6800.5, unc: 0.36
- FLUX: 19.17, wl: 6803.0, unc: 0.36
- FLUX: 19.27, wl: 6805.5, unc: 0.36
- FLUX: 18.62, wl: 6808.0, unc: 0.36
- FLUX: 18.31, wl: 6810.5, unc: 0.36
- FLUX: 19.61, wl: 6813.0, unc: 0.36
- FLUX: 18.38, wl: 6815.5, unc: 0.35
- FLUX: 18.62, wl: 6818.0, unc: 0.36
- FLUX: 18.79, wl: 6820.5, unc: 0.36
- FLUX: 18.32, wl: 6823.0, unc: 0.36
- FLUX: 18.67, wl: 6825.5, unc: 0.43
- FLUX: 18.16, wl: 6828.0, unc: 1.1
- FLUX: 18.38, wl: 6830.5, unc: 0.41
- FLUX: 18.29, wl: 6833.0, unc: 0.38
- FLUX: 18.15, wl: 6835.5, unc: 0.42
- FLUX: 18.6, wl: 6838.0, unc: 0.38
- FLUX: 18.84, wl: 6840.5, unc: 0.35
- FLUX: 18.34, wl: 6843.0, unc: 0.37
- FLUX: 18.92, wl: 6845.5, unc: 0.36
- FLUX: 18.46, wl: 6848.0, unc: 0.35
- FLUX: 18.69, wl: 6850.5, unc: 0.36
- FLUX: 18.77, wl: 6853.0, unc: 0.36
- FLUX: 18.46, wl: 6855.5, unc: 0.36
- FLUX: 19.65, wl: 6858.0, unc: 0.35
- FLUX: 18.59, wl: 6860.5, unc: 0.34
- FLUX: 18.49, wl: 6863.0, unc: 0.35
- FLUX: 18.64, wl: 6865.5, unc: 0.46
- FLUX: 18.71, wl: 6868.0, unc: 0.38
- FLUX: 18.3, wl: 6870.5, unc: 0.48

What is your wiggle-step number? 0.015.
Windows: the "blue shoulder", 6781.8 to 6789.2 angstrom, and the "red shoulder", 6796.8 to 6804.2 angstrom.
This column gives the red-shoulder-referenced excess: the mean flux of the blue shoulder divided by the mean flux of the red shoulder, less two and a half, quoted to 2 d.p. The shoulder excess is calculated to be -1.50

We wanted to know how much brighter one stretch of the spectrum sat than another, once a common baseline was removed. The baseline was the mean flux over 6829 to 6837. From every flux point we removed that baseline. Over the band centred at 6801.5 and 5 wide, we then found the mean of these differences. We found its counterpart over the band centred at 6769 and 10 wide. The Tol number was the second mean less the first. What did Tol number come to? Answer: -0.9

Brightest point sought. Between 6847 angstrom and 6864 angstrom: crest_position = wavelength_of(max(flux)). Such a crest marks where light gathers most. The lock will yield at 6858.0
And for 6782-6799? 6795.5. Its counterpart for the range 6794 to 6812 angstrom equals 6800.5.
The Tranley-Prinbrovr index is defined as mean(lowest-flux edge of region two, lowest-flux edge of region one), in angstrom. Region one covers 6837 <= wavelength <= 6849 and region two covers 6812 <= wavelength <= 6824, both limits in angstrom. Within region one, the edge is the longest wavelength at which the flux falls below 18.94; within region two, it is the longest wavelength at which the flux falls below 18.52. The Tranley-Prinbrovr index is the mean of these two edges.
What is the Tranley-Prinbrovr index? 6835.5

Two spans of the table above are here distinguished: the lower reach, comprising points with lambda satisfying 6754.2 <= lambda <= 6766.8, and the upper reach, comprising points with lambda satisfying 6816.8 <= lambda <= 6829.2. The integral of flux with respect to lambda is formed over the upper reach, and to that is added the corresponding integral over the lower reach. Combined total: 467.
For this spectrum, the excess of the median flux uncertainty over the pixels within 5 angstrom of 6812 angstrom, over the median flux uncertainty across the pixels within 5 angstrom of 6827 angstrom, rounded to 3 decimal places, -0.060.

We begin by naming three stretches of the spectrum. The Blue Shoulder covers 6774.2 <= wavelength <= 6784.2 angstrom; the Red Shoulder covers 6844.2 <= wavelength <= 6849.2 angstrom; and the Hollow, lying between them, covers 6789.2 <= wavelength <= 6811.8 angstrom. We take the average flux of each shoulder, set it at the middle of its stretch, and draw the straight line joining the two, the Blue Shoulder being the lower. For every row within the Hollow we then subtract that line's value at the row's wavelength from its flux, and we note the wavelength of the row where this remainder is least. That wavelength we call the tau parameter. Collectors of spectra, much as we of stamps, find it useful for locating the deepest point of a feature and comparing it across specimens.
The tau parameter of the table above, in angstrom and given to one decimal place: 6810.5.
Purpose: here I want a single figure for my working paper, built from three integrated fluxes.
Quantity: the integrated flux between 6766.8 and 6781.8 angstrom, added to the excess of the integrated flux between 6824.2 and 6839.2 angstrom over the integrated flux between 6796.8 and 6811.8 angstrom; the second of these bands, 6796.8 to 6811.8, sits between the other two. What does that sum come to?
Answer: 269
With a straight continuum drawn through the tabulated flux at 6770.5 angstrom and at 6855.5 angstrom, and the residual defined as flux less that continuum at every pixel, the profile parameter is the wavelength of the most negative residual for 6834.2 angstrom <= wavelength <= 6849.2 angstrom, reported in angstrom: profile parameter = 6835.5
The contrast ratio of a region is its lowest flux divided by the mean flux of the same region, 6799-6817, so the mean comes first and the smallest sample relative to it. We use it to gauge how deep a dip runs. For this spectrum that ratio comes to 0.965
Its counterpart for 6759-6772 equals 0.978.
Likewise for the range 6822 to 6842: 0.985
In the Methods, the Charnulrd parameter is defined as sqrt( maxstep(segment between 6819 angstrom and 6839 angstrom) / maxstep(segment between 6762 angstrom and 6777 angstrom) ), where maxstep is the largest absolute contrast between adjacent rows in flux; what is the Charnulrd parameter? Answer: 0.64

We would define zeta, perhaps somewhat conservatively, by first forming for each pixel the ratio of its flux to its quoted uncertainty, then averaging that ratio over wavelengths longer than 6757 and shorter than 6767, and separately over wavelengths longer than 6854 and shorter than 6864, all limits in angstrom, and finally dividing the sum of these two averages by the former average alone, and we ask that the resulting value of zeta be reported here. 2.03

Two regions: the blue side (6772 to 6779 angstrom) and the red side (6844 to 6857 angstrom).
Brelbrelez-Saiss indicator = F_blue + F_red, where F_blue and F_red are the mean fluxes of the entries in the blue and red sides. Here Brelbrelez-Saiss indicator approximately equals 37.5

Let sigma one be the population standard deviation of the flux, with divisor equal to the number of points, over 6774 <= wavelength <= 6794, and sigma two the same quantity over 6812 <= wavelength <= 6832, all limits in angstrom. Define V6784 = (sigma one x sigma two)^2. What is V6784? 0.024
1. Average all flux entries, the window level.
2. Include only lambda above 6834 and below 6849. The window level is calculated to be 18.55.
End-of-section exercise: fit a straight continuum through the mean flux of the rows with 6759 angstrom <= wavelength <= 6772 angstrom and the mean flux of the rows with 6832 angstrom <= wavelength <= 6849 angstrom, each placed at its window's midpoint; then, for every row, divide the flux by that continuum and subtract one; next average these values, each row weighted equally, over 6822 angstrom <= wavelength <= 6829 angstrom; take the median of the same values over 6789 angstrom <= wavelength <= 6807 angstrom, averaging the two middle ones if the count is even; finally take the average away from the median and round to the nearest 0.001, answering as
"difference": 0.042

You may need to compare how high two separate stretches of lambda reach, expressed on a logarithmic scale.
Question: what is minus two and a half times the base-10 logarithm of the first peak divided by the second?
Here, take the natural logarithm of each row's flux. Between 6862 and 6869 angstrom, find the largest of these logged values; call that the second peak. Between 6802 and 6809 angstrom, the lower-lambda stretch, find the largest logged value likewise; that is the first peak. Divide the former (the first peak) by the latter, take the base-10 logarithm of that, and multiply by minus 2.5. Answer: -0.011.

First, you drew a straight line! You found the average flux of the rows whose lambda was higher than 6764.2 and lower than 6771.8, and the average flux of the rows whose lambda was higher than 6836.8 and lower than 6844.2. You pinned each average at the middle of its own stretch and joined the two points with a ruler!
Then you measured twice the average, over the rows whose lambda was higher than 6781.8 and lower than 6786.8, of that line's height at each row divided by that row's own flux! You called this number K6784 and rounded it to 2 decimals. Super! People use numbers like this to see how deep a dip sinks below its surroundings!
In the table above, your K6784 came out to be 1.93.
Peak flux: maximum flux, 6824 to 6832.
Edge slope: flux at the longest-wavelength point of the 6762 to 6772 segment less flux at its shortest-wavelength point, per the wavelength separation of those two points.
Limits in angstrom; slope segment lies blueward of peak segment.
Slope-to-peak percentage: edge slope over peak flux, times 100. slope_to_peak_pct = -0.36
